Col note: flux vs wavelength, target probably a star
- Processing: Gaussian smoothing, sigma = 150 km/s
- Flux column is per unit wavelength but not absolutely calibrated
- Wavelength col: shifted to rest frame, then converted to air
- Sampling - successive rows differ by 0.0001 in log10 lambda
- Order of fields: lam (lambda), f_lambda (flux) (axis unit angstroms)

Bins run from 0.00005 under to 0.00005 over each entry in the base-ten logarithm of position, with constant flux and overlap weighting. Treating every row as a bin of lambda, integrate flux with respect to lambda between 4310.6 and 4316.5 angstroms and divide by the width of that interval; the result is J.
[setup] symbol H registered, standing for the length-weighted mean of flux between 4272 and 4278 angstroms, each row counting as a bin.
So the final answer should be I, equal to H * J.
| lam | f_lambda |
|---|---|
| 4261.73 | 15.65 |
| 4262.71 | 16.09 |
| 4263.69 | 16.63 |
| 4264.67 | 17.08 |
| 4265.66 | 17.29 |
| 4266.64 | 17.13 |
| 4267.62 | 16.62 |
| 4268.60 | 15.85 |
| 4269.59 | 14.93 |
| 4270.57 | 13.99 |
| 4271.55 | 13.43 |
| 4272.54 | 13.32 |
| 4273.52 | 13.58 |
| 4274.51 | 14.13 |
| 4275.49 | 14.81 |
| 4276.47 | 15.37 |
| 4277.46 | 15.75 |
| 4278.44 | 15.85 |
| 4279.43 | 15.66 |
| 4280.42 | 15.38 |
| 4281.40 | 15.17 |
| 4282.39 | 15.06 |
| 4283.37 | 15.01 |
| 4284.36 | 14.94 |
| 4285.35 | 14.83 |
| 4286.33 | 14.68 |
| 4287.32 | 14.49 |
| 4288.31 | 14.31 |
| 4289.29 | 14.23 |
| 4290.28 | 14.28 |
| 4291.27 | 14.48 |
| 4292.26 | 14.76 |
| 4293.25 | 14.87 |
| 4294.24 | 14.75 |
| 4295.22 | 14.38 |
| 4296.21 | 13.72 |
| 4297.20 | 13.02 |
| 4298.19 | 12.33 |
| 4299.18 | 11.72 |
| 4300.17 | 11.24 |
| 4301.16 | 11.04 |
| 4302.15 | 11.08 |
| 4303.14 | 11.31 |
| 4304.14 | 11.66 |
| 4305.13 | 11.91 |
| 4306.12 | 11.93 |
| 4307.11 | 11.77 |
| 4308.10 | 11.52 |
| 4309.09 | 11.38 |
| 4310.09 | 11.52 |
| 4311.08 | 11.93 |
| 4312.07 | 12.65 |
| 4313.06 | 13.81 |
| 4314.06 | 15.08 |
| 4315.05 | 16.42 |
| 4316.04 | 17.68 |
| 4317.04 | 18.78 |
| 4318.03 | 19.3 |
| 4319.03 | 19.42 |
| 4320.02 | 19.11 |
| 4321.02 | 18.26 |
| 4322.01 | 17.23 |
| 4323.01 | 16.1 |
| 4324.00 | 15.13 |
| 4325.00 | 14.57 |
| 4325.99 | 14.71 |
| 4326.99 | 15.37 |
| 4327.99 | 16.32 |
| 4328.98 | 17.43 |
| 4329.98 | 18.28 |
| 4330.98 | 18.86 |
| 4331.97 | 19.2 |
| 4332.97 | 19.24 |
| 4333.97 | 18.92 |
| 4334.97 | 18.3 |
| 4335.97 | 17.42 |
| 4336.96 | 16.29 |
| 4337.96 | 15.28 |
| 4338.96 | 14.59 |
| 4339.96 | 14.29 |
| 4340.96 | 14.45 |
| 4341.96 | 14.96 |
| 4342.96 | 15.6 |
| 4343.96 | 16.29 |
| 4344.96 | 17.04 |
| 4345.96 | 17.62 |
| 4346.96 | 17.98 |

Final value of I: 212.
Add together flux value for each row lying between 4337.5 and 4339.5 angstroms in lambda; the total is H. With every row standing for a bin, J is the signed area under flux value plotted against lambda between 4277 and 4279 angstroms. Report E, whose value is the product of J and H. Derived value 944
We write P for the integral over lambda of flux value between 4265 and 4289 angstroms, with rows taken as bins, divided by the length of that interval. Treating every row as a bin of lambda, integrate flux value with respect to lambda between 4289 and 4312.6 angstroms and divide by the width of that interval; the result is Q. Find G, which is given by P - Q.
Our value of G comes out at 2.4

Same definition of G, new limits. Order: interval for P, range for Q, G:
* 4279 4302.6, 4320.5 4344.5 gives -2.6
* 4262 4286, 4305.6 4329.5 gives 0.0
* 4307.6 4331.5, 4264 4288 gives 0.7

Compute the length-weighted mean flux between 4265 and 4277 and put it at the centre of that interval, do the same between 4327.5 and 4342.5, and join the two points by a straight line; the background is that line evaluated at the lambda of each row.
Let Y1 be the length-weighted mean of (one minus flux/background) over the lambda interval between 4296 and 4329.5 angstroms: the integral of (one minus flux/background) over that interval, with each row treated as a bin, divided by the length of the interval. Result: 0.12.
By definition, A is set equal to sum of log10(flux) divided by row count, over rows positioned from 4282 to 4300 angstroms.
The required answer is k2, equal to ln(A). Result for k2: 0.14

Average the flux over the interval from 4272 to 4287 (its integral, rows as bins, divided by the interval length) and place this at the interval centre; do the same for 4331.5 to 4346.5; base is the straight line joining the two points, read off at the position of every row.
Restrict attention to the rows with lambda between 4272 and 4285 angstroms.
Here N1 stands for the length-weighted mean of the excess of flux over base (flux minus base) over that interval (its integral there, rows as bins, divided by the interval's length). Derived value 0.1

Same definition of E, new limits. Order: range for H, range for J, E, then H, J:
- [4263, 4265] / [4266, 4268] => 1144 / 34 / 33.9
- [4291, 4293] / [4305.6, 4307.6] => 694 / 29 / 23.7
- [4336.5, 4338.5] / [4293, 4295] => 934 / 32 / 29.6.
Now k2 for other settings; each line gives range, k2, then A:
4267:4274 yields 0.15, 1.16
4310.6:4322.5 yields 0.20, 1.22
